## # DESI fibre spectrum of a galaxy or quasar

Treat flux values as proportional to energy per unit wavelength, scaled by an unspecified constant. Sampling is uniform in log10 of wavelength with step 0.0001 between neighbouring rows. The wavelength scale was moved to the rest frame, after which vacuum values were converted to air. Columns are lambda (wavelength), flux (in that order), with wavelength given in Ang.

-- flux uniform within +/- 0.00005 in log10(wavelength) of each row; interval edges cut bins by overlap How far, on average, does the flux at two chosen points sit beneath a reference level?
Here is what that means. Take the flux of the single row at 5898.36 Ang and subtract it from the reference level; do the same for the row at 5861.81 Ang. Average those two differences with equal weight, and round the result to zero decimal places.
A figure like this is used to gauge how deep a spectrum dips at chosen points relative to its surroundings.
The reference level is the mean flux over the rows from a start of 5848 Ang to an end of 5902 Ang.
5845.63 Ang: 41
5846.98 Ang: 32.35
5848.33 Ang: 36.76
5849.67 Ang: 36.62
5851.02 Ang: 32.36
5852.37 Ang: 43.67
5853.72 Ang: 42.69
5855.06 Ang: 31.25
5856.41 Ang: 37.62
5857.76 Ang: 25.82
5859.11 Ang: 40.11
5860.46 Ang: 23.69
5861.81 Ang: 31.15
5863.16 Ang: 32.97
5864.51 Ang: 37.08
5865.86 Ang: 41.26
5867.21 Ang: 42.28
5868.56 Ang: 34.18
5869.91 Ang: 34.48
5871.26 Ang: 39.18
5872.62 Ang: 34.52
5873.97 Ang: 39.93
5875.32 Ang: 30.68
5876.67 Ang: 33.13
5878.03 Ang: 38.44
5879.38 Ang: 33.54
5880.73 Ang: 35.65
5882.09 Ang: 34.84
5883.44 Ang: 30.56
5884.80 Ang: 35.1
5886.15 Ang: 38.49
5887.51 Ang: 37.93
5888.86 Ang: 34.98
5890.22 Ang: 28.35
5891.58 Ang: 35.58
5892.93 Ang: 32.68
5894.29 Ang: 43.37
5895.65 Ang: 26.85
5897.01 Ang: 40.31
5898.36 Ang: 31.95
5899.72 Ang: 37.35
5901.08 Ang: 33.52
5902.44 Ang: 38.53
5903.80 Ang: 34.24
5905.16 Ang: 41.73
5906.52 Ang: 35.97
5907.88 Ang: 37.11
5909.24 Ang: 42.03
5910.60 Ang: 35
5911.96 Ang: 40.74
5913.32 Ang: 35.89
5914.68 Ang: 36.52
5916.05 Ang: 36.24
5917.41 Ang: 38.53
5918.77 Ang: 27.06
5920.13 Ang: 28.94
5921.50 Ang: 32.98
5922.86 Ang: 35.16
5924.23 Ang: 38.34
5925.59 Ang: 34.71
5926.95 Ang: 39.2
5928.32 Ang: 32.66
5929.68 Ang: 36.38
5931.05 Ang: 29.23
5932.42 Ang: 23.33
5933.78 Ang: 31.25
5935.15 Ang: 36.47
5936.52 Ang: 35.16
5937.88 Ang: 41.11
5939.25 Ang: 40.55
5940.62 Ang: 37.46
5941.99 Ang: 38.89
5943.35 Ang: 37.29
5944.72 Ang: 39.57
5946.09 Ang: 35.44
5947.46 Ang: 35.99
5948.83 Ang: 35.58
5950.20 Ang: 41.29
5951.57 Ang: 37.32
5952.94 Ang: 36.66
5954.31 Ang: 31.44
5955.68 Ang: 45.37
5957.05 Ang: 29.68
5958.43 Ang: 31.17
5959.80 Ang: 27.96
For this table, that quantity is 4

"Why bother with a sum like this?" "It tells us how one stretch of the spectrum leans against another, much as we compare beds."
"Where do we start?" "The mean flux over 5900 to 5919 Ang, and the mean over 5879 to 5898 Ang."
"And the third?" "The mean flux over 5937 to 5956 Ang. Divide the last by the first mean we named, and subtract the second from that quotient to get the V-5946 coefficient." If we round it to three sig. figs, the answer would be -33.8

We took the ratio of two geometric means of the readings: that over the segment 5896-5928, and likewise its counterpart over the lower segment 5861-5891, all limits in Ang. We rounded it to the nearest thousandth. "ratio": 1.022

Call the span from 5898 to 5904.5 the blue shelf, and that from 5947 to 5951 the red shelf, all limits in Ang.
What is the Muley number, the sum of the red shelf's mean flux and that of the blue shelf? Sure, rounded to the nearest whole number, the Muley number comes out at 73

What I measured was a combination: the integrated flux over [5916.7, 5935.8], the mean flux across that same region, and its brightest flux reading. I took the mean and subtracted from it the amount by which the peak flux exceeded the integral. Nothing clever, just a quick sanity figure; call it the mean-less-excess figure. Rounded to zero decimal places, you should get 627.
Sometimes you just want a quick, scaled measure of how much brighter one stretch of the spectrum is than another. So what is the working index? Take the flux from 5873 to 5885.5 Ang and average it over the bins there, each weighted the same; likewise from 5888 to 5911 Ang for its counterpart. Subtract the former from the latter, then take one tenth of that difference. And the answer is 0.12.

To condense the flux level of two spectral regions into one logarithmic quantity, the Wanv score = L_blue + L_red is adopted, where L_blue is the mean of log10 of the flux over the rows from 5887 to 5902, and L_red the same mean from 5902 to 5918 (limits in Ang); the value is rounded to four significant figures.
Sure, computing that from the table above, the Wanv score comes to 3.113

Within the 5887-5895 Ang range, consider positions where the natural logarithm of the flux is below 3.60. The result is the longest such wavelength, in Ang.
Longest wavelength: 5892.93 Ang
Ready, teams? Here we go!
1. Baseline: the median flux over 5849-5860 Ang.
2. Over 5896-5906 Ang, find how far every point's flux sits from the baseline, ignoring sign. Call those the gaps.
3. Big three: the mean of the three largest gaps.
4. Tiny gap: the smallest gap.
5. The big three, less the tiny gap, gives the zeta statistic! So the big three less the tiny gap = 4.2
